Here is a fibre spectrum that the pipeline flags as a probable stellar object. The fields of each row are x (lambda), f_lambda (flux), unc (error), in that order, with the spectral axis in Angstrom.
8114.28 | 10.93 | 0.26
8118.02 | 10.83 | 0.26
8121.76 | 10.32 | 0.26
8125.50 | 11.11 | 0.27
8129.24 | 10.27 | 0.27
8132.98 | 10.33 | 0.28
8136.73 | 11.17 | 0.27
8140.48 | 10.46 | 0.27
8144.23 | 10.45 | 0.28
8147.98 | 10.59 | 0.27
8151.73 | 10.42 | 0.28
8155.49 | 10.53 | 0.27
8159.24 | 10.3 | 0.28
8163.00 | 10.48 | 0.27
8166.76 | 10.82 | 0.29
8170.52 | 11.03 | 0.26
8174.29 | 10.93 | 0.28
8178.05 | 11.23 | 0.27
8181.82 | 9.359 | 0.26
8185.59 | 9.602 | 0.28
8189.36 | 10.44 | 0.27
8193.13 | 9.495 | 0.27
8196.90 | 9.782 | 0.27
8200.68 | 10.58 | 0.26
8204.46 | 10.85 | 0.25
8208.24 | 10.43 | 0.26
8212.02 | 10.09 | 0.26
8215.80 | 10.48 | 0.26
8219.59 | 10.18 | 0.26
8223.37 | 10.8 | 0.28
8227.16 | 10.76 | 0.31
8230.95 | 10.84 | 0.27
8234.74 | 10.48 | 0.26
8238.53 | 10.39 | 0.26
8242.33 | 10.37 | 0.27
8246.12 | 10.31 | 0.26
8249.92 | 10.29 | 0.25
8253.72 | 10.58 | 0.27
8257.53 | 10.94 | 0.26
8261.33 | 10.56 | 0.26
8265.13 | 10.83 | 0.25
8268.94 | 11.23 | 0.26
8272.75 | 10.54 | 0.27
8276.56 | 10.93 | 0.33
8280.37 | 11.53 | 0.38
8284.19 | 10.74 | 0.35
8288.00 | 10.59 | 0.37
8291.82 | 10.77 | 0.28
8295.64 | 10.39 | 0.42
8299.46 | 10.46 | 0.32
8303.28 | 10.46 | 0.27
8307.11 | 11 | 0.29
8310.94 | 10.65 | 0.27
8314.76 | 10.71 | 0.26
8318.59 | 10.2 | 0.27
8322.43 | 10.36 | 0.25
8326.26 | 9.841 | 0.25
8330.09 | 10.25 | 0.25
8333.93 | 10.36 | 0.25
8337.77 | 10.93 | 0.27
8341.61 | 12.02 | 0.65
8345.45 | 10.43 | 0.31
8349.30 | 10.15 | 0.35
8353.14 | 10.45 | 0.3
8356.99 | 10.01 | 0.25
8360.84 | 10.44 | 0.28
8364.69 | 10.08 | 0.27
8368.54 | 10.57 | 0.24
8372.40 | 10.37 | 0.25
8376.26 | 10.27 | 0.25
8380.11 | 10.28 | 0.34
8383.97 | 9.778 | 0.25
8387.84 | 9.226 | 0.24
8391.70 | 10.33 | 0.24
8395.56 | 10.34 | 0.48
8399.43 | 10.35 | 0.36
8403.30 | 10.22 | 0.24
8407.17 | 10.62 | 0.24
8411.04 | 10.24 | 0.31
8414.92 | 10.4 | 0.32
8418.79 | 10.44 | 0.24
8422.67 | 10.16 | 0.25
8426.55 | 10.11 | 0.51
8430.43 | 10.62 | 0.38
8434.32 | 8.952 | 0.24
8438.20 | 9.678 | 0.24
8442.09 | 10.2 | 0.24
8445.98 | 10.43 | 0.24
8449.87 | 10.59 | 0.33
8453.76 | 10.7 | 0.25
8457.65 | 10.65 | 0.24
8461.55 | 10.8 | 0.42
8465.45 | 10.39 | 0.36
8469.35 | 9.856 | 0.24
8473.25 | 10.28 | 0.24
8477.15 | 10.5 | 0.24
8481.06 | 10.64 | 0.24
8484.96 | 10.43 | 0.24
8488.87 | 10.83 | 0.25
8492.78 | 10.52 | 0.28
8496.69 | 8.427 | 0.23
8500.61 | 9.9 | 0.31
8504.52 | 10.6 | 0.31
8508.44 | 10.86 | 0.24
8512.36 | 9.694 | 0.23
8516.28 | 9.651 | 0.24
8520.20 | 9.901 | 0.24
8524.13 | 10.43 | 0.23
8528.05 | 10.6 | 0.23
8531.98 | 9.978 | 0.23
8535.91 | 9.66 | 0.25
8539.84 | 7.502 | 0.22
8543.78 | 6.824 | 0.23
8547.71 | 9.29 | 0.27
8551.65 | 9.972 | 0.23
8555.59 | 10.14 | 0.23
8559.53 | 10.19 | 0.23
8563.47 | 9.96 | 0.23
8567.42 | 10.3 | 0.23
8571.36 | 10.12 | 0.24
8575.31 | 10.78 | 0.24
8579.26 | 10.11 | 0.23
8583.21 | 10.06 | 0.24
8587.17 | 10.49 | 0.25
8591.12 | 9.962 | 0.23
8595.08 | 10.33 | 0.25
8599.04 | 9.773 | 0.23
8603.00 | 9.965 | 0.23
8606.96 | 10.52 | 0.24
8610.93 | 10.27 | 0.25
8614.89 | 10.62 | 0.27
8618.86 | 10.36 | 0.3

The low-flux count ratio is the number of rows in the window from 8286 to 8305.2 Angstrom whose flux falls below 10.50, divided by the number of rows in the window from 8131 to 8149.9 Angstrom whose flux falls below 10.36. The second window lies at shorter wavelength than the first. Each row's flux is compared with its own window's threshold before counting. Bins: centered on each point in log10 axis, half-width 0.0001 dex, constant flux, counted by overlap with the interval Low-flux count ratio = 3.0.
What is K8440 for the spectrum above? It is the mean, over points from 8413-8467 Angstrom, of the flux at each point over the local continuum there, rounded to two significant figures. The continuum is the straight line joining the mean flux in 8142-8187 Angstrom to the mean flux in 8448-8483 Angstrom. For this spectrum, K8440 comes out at 0.98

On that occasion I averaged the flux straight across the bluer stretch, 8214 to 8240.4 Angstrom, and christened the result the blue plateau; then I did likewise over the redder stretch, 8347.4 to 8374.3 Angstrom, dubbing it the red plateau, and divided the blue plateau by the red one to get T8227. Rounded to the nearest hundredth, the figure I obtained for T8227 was 1.03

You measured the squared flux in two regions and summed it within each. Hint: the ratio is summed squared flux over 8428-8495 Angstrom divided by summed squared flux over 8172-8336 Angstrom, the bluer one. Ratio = 0.38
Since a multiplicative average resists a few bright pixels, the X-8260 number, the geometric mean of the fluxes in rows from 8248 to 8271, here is 10.7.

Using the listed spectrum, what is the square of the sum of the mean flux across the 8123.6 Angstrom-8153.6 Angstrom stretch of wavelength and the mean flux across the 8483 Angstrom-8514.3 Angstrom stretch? 431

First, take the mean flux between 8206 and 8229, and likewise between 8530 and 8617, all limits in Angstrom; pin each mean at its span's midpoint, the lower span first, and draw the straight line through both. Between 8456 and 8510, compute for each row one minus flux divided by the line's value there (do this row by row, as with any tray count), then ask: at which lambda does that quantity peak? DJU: 8496.69 Angstrom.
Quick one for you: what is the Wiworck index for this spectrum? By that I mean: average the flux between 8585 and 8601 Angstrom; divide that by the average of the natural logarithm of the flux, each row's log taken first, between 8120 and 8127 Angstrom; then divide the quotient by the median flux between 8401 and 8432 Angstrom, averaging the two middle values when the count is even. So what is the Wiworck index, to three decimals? 0.414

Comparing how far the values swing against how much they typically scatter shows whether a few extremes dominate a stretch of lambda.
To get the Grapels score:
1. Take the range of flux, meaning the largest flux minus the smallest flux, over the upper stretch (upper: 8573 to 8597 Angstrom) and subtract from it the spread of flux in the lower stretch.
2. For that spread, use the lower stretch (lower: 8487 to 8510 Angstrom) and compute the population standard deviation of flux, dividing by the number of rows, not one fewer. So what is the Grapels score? 0.0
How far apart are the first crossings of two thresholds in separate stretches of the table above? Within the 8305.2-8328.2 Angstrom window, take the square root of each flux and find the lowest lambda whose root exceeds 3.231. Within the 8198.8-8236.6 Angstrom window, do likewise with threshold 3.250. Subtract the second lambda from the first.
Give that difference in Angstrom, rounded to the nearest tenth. 106.4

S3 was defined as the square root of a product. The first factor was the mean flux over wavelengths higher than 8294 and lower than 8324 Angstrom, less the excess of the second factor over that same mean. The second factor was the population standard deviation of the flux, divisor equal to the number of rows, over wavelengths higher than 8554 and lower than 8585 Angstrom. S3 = 2.2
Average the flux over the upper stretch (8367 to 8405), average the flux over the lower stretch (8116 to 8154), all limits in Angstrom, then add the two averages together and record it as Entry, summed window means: 20.8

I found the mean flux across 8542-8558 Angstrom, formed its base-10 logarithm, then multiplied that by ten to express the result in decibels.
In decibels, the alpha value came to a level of 9.6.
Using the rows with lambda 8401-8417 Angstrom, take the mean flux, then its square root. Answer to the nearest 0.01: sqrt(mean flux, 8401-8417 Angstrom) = 3.22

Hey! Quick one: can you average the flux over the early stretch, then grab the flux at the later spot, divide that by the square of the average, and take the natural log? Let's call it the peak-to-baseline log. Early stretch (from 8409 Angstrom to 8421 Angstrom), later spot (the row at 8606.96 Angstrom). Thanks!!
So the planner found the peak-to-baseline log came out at -2.32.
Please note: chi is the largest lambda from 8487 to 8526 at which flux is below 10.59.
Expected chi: 8524.13 Angstrom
